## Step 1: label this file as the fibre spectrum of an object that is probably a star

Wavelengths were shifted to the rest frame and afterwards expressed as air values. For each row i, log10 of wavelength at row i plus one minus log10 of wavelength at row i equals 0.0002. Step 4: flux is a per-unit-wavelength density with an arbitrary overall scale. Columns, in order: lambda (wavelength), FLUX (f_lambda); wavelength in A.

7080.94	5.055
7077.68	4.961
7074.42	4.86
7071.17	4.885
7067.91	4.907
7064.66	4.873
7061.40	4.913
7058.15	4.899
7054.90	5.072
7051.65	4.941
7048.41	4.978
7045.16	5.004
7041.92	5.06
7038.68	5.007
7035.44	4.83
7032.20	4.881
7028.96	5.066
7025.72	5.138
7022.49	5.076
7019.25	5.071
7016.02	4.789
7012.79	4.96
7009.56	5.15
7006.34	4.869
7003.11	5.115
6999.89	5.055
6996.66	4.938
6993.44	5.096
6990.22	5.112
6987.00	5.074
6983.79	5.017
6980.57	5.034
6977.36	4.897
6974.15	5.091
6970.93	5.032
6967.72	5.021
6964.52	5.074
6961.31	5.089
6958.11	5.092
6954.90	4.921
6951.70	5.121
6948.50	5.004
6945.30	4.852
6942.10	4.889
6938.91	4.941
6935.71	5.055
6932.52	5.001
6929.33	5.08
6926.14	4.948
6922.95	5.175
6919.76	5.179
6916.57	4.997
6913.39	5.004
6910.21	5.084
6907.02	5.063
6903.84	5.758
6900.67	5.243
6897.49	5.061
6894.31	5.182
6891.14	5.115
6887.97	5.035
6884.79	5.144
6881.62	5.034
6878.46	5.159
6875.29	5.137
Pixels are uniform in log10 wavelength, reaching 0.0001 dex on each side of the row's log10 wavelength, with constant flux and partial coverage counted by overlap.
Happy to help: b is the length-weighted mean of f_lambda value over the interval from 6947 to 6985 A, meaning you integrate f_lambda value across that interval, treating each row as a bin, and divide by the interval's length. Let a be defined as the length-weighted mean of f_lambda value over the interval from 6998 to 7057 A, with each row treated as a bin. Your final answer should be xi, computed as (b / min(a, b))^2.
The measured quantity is 1.01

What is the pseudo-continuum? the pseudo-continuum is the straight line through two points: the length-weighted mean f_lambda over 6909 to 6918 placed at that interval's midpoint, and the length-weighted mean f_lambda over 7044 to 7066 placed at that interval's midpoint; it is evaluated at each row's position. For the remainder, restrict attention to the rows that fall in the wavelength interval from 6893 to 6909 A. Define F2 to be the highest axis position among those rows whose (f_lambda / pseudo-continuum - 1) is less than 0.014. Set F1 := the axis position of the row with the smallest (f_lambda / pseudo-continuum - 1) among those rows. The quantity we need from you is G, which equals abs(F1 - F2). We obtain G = 9.5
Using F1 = 6897.49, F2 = 6907.02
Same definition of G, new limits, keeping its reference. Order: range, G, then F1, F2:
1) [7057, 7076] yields 0.0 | 7074.42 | 7074.42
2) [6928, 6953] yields 3.2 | 6945.30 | 6948.50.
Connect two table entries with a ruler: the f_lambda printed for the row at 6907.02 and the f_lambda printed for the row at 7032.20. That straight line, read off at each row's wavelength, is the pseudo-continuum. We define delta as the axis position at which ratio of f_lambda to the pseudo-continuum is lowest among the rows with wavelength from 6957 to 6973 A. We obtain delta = 6967.72 A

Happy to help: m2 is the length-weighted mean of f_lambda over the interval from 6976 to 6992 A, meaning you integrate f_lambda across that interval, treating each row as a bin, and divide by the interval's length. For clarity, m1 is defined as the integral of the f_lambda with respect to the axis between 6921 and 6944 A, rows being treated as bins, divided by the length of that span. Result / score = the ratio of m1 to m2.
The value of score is 1.00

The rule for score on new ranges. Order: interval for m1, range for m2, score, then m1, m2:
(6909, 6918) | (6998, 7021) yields 1.01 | 5.03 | 5.00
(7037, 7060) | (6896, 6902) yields 0.97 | 4.99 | 5.15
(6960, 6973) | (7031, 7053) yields 1.02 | 5.05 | 4.96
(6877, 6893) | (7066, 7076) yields 1.04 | 5.10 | 4.89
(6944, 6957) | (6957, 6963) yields 0.98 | 4.98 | 5.09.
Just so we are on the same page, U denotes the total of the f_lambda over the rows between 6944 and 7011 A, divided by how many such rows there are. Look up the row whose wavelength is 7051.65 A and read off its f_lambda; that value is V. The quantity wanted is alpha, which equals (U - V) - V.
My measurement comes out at -4.85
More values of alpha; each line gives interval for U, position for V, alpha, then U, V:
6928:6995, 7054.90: -5.12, 5.023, 5.072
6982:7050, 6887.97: -5.06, 5.014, 5.035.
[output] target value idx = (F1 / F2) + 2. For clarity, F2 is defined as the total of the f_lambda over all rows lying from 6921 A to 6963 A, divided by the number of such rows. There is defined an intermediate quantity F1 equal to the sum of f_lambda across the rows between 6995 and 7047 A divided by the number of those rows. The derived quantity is 3.00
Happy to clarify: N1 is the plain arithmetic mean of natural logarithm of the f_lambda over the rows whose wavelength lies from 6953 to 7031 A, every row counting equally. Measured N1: 1.62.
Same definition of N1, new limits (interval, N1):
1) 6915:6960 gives 1.61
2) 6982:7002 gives 1.62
